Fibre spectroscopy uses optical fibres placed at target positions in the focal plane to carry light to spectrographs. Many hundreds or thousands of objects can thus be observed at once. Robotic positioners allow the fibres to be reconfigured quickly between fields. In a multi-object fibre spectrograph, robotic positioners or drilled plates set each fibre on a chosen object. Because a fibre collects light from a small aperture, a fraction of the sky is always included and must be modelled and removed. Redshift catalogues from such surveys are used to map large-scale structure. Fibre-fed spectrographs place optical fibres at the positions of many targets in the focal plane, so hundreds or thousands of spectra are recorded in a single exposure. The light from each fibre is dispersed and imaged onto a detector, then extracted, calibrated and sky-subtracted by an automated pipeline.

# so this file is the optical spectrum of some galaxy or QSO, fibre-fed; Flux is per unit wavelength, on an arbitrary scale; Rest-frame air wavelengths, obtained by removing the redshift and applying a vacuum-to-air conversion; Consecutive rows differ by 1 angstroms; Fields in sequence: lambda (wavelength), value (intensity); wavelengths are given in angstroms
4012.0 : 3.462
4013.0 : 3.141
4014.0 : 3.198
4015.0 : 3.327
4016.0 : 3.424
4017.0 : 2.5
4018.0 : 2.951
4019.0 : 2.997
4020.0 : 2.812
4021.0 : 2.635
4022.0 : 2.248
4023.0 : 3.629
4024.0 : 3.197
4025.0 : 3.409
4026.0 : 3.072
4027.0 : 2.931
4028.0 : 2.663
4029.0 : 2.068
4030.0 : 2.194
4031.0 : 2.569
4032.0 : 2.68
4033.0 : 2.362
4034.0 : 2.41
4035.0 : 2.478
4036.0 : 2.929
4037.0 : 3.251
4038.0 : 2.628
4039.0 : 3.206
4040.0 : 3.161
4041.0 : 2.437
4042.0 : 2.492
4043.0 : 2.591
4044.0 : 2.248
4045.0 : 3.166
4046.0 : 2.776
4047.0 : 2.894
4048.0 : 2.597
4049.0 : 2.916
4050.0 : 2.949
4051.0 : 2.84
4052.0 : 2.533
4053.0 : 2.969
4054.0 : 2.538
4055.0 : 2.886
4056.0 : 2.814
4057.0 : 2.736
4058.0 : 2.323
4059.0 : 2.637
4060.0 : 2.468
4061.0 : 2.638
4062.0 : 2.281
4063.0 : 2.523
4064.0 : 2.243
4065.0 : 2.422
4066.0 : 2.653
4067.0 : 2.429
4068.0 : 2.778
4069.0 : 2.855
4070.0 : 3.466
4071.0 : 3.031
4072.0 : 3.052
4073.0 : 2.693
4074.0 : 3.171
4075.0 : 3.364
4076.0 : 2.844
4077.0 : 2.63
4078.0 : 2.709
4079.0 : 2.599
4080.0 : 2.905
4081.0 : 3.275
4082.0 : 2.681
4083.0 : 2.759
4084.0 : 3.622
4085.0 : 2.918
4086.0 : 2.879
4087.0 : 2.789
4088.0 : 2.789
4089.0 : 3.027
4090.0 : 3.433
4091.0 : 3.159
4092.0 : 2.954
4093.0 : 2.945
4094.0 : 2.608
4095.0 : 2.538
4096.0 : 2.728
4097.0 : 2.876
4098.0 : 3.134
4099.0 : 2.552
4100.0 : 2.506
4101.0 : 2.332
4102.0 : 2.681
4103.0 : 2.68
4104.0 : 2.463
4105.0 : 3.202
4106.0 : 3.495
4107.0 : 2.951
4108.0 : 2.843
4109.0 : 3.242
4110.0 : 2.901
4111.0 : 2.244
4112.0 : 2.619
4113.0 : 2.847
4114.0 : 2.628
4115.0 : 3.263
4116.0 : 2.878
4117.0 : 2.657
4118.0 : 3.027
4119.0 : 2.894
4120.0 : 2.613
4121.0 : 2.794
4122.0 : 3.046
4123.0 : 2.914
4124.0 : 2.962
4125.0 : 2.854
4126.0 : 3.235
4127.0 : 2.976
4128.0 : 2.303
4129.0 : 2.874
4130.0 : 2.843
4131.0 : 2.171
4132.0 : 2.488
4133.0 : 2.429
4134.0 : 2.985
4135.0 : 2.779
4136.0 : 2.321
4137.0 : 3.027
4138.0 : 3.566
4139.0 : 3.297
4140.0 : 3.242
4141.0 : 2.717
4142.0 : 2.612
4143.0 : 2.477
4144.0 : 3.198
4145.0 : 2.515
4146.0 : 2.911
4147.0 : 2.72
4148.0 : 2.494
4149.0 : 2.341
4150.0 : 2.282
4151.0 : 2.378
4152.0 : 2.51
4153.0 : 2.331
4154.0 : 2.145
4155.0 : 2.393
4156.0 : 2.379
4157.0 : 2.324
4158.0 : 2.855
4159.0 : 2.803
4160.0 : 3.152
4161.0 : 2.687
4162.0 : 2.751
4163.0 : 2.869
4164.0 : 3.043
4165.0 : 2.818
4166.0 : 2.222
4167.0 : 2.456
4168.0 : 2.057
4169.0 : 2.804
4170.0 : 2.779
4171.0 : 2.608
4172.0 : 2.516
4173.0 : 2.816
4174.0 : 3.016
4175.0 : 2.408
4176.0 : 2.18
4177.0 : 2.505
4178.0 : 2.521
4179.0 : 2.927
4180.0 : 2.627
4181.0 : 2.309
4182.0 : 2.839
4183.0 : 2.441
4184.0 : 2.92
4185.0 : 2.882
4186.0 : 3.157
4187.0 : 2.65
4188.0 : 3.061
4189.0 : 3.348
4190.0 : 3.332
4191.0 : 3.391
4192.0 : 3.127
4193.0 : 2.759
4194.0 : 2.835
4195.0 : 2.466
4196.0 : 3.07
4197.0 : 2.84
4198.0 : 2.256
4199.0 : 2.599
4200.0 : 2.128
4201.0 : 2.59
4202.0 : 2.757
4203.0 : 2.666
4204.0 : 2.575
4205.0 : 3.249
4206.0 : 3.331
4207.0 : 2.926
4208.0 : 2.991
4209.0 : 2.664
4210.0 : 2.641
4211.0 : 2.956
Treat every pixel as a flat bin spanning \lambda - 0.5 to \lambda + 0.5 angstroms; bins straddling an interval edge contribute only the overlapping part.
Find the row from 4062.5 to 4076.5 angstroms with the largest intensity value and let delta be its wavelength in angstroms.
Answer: 4070.0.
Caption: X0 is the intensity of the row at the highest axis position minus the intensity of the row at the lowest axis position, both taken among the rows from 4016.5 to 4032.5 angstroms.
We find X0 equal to 0.2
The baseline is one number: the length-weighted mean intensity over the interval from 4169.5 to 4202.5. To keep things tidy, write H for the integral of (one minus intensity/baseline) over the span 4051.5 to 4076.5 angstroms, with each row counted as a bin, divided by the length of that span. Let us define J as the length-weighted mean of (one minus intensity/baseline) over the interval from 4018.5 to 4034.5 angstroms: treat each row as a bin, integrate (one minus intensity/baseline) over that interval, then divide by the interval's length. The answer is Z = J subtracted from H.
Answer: 0.00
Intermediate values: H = 0.005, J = 0.00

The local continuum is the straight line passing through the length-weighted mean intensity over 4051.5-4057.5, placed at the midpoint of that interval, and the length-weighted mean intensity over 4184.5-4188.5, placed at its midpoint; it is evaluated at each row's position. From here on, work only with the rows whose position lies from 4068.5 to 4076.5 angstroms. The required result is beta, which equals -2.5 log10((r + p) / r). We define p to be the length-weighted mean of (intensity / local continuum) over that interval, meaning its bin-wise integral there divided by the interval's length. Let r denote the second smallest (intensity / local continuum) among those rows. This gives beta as -0.794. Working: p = 1.10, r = 1.02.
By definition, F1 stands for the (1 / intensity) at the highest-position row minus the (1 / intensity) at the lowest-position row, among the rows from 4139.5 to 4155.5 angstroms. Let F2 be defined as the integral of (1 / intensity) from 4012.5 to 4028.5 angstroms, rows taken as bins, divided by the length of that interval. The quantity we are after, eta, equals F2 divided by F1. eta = 3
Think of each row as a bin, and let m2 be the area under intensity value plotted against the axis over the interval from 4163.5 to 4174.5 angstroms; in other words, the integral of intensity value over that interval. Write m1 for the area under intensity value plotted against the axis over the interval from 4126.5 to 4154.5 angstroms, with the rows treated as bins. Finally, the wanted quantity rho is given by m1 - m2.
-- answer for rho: 46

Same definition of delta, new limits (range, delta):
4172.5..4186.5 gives 4186.0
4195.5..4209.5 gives 4206.0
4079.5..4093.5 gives 4084.0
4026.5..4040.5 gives 4037.0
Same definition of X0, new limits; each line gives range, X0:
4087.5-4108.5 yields 0.1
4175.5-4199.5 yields 0.4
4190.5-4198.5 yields -1.1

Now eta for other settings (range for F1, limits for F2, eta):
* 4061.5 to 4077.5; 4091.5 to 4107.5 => -6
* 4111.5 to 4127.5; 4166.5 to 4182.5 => -9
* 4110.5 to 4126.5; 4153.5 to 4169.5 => -3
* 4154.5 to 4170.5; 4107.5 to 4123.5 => -6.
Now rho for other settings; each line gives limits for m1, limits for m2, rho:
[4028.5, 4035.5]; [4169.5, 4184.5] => -23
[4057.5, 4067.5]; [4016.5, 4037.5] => -33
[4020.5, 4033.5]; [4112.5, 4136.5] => -31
